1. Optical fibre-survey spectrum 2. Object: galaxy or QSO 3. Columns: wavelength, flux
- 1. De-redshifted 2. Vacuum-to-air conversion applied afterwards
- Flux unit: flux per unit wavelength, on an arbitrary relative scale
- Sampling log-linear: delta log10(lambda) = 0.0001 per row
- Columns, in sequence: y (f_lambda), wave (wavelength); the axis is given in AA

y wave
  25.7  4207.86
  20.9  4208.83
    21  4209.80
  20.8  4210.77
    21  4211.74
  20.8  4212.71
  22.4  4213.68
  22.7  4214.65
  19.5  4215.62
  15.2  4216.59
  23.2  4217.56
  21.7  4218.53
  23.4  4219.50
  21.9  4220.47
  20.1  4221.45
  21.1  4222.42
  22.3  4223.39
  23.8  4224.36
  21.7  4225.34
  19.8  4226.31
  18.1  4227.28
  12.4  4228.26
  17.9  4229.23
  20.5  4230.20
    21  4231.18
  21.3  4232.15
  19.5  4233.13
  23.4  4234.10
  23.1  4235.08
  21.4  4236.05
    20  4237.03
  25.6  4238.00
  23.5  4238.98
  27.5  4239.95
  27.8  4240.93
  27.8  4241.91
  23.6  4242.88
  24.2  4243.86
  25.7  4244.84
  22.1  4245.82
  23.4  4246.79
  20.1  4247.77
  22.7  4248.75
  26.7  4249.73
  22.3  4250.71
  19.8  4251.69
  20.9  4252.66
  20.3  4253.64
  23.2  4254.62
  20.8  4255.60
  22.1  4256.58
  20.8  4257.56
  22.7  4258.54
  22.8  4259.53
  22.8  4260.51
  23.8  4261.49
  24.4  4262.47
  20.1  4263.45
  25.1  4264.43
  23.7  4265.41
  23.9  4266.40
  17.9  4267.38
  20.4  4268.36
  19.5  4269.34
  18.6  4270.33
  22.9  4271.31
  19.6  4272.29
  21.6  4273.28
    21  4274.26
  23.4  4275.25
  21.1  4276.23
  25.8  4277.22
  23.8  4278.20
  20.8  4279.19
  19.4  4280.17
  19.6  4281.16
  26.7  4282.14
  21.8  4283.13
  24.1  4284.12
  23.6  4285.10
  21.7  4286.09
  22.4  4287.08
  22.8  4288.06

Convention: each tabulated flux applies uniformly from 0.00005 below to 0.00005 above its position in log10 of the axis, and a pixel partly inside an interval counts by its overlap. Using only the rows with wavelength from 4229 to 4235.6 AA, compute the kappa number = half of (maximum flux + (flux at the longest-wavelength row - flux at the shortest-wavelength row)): 14.3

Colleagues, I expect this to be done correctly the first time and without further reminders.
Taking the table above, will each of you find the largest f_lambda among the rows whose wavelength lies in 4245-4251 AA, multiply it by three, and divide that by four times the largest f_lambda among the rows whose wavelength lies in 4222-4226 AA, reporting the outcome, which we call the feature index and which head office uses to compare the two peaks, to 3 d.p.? 0.841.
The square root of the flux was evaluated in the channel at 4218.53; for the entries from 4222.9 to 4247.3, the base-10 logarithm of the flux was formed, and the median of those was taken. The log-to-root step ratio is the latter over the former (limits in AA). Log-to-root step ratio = 0.289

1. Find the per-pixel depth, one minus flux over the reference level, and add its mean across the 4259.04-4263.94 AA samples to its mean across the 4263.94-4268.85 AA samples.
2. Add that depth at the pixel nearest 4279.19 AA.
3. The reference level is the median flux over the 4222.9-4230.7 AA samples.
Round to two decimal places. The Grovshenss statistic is -0.26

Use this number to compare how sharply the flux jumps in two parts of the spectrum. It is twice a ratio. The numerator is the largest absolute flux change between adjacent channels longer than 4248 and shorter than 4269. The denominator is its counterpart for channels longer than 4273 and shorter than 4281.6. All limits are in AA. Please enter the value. 2.6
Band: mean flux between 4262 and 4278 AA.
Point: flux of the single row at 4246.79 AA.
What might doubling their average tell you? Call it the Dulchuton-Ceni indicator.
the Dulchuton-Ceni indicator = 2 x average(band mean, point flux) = 45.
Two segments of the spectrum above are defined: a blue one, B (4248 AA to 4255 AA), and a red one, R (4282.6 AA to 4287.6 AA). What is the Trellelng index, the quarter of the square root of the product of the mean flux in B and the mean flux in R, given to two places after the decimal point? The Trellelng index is 5.62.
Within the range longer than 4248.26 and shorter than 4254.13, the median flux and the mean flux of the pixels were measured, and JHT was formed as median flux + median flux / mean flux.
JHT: 22.6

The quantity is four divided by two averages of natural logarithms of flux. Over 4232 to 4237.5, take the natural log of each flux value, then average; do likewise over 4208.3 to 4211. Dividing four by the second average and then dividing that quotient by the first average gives 0.430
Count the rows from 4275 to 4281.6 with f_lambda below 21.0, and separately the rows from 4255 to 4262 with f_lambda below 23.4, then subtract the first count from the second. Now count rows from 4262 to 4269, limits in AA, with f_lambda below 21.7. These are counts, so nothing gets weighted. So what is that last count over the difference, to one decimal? 1.0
